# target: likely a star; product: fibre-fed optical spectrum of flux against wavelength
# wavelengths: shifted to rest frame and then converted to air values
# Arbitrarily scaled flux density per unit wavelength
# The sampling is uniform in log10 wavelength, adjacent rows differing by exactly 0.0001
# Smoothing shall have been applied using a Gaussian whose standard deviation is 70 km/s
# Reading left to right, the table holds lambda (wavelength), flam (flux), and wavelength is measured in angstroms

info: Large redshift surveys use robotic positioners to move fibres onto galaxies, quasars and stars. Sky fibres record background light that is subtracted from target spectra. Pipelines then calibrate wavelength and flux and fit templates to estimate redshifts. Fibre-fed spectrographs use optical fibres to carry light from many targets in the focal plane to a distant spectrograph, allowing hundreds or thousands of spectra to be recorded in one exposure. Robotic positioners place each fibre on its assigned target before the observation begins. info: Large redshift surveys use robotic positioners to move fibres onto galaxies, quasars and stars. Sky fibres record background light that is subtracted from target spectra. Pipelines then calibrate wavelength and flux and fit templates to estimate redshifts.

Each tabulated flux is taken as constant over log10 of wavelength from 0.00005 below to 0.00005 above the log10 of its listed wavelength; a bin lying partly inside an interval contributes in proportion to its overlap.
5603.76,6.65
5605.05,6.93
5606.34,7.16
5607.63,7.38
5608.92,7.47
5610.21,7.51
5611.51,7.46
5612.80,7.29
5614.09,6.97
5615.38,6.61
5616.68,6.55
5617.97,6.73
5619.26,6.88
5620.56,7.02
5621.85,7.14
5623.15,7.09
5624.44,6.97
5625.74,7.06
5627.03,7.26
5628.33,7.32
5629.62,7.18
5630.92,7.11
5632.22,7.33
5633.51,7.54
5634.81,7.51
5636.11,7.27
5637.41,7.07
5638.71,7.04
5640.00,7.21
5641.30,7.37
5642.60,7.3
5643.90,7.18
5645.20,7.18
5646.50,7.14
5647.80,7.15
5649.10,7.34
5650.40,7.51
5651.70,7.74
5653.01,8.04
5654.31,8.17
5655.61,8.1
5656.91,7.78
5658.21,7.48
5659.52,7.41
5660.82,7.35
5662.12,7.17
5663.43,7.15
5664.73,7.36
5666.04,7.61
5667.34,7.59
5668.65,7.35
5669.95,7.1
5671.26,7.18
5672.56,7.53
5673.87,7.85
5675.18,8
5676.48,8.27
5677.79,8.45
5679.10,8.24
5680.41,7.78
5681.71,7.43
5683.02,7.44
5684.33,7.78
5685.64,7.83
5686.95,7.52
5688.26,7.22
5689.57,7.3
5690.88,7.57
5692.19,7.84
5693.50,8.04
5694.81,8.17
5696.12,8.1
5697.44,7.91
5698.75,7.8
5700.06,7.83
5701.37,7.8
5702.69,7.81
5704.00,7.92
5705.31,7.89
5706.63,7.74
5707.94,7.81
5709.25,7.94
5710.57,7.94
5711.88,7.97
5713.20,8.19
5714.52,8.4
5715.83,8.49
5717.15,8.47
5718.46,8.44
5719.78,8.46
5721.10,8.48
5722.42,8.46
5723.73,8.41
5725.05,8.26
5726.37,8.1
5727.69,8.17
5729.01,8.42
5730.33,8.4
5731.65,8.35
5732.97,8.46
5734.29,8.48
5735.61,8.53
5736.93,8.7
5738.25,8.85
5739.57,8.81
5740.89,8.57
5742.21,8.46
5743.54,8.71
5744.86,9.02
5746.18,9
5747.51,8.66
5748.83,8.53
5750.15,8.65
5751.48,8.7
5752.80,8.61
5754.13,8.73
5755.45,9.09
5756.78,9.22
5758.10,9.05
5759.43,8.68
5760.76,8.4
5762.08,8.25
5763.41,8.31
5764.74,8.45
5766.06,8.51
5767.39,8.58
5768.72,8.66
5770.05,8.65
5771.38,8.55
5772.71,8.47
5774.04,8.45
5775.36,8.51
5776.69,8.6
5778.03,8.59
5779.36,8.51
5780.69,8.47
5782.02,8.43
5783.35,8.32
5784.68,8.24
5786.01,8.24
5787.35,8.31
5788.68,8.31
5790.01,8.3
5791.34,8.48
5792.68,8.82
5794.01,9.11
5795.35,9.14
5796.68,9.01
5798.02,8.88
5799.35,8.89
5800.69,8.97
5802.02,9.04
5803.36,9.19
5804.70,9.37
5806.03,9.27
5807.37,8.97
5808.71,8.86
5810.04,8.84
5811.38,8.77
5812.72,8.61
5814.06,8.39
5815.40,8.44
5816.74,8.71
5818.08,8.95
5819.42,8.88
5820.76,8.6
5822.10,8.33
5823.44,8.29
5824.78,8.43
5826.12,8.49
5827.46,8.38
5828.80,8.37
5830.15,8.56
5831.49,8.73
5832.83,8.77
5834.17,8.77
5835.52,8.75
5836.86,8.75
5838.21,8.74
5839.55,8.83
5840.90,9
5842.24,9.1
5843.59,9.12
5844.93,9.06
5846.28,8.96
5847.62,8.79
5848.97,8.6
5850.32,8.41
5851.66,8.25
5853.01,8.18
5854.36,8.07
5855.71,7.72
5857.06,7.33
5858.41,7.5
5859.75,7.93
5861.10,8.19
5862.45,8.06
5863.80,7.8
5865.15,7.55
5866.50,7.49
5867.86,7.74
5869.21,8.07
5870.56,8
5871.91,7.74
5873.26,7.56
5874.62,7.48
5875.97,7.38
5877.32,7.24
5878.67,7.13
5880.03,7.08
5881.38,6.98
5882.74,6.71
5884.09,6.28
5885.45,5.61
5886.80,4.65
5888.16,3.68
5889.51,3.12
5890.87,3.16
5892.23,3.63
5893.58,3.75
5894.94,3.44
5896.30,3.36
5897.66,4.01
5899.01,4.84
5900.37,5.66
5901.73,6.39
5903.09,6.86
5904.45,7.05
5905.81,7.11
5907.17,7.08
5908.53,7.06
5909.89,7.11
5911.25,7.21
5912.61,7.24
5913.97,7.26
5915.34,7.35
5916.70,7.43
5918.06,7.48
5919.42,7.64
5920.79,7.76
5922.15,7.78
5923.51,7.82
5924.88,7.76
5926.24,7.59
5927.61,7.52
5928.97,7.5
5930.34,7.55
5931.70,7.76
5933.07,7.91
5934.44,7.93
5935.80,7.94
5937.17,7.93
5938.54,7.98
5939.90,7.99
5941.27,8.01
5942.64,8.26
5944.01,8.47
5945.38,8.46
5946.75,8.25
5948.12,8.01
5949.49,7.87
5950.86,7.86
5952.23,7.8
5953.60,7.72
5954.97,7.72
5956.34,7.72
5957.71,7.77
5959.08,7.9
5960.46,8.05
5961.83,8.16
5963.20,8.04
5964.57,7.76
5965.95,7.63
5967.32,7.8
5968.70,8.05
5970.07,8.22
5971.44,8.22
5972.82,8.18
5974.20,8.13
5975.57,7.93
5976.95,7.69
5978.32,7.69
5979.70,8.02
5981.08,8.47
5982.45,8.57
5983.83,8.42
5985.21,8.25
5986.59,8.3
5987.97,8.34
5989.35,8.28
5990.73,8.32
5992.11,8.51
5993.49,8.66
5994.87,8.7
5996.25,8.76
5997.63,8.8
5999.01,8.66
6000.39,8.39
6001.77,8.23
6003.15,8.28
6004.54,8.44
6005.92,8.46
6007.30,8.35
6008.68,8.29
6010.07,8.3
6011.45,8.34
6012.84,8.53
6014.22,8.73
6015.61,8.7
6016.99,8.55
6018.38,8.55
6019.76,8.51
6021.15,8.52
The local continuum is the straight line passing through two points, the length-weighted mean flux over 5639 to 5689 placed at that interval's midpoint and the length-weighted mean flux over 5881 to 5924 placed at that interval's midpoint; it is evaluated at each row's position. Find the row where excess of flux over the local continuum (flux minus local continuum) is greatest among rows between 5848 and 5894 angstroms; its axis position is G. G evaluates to 5848.97 angstroms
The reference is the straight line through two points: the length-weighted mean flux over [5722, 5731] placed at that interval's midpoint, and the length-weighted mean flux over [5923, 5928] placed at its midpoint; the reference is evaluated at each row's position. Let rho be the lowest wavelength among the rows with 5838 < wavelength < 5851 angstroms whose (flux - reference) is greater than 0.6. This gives 5838.21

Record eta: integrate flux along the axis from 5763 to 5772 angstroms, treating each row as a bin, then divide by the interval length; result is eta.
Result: 8.53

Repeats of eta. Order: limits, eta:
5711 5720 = 8.33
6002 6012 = 8.35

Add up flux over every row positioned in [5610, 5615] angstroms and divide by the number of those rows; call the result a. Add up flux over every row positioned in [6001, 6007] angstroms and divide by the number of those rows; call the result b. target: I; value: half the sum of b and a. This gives 7.83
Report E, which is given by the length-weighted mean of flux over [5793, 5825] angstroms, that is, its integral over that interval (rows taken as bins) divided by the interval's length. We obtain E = 8.8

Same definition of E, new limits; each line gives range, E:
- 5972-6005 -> 8.3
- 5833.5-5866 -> 8.4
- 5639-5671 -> 7.4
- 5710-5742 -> 8.4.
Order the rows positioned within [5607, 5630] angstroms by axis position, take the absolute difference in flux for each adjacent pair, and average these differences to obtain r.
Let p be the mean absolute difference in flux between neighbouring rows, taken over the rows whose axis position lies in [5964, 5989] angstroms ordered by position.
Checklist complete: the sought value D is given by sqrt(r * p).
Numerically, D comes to 0.143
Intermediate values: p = 0.149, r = 0.138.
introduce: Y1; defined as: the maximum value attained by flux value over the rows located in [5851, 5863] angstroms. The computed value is 8.25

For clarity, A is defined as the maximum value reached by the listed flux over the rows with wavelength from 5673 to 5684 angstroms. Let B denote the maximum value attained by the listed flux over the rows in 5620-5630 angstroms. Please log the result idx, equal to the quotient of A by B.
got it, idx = 1.15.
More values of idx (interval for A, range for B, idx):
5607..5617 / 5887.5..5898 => 1.87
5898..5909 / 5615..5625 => 1.00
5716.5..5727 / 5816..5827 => 0.95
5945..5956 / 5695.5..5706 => 1.04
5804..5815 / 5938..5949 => 1.11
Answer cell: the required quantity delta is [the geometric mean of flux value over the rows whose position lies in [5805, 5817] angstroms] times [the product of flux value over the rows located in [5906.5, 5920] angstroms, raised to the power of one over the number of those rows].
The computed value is 63.8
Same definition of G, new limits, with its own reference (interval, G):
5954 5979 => 5971.44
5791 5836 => 5804.70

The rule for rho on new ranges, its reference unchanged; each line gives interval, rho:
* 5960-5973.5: 5961.83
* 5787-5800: 5792.68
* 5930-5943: 5942.64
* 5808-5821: 5808.71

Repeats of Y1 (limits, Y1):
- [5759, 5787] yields 8.68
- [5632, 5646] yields 7.54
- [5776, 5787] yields 8.6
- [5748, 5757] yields 9.22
